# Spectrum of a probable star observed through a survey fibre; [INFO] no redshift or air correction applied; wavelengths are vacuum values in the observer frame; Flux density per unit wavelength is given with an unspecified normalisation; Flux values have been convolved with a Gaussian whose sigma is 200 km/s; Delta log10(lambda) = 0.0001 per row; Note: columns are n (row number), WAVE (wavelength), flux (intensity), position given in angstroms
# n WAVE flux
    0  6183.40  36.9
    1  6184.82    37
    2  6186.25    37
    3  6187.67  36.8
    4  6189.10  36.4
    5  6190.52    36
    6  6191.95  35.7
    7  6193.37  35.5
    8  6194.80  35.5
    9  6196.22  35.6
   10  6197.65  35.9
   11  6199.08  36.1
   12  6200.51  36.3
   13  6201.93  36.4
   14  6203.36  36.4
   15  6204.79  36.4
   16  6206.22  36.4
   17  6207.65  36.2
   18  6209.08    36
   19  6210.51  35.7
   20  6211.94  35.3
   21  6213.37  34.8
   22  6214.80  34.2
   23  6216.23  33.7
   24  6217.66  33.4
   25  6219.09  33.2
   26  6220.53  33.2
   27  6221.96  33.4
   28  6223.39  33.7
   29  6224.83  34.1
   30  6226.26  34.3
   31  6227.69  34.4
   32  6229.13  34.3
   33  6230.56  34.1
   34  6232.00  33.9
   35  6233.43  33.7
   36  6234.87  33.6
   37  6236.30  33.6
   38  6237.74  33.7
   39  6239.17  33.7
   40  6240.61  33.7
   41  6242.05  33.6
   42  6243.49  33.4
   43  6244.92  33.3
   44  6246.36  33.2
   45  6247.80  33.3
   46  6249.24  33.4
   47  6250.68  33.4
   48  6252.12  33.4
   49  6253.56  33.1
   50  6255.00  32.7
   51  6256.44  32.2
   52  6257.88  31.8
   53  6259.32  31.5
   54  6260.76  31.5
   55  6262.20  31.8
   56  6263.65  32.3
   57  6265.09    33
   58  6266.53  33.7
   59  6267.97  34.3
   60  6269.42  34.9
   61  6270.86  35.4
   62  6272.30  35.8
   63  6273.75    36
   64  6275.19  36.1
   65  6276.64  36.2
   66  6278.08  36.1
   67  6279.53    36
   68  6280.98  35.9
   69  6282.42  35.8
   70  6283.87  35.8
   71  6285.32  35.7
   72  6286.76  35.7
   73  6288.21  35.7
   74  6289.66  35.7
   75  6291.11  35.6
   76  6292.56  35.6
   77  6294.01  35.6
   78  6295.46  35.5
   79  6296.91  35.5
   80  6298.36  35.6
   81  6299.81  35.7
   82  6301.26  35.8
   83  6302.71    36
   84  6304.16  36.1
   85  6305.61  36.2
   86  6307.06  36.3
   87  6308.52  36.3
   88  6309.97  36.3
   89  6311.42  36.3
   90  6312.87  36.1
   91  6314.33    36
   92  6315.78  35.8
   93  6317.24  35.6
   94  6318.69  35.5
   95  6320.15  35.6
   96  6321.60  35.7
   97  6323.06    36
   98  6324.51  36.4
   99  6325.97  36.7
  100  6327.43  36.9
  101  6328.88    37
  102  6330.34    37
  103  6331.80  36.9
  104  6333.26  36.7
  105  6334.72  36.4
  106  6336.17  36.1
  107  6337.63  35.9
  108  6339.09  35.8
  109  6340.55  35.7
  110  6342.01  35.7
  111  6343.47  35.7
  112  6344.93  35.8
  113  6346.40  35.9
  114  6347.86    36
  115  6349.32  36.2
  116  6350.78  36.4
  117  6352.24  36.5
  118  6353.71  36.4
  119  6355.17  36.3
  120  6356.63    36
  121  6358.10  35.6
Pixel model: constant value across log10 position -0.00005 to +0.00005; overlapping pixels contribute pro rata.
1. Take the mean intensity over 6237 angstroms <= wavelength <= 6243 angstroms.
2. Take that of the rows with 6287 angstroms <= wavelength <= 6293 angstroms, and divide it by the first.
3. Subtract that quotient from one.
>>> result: -0.059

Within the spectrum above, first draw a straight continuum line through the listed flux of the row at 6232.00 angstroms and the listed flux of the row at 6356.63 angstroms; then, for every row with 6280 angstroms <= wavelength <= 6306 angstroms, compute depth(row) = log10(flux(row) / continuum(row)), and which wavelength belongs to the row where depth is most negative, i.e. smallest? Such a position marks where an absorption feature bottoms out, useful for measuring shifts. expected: 6296.91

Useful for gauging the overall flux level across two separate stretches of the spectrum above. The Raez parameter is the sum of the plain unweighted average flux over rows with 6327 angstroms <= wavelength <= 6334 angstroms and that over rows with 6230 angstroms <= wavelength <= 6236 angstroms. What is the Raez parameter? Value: 70.7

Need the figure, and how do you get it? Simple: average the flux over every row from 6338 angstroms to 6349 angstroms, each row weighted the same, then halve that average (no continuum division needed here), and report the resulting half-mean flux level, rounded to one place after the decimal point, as 17.9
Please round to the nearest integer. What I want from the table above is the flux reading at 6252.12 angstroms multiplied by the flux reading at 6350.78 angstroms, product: 1216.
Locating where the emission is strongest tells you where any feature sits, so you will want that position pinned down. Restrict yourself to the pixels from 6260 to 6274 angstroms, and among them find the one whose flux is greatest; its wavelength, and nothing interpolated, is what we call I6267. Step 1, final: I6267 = 6273.75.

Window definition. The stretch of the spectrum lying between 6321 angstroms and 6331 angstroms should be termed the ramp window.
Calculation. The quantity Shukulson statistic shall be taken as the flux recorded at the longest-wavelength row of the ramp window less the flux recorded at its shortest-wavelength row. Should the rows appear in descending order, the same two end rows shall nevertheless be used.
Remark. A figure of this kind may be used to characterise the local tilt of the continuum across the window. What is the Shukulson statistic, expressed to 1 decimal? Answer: 1.3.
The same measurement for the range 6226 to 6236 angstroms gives -0.7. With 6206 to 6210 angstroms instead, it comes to -0.4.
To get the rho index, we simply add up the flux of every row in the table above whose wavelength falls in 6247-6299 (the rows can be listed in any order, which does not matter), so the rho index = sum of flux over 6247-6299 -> 1242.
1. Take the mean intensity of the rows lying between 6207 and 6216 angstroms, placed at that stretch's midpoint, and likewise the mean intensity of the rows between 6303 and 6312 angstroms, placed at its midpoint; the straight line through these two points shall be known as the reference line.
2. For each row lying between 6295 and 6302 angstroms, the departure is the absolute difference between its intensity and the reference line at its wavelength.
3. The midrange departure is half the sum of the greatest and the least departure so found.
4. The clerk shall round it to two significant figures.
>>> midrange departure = 0.52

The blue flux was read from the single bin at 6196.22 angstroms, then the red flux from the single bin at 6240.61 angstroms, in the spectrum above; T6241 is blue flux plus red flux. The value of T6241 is 69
